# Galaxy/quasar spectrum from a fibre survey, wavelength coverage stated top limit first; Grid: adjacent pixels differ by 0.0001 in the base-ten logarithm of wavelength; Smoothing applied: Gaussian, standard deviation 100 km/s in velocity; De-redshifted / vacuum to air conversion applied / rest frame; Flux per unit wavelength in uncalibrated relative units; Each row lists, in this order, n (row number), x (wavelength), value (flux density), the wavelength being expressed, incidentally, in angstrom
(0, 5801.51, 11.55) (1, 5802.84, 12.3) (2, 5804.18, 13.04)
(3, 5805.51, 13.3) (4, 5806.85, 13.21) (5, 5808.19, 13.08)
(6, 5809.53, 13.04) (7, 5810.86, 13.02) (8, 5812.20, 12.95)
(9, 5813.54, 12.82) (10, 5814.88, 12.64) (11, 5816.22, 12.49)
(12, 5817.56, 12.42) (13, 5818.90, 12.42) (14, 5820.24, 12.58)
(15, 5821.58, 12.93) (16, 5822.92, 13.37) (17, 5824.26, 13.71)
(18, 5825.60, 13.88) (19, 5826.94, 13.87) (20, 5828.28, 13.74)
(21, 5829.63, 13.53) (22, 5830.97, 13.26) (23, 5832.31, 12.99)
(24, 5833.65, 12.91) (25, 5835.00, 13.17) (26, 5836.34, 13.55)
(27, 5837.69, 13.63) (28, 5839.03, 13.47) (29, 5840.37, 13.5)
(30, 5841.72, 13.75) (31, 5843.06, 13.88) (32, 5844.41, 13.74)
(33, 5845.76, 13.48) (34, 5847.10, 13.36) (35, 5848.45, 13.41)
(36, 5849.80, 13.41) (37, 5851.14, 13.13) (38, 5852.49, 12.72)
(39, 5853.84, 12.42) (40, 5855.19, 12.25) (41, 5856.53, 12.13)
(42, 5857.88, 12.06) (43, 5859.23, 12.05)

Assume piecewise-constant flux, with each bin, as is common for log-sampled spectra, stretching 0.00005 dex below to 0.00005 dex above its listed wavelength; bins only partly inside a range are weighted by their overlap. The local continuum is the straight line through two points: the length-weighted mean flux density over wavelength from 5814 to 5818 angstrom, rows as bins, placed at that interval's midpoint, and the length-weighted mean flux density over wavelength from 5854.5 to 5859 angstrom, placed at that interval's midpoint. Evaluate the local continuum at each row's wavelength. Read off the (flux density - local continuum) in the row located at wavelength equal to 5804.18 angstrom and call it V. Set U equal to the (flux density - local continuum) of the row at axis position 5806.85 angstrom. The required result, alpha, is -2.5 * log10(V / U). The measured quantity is 0.4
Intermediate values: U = 0.6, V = 0.40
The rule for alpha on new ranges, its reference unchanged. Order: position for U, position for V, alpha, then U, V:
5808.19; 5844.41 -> -1.2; 0.5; 1.48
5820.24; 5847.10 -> -2.7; 0.1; 1.12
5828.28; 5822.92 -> 0.4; 1.3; 0.91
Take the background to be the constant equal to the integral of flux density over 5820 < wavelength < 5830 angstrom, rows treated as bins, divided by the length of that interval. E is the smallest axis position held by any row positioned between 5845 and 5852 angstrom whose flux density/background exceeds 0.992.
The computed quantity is 5845.76 angstrom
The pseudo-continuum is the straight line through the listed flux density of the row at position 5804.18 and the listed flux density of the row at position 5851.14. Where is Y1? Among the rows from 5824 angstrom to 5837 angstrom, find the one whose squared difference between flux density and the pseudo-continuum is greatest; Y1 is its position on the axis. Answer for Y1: 5825.60 angstrom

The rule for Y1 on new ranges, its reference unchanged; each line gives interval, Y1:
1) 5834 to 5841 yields 5837.69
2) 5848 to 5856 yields 5855.19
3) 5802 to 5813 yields 5802.84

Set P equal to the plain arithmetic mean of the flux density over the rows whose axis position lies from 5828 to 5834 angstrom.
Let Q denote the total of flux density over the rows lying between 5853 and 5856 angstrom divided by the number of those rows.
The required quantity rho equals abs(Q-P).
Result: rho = 0.95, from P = 13.3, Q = 12.3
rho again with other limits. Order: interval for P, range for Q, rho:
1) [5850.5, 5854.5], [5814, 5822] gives 0.18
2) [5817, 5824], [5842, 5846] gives 0.96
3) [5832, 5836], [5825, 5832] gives 0.63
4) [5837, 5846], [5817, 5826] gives 0.59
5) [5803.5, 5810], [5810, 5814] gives 0.20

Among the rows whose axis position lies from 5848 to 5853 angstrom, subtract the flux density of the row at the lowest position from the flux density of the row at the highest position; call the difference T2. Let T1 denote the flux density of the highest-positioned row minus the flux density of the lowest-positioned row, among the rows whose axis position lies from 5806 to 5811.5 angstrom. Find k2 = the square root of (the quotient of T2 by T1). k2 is 1.91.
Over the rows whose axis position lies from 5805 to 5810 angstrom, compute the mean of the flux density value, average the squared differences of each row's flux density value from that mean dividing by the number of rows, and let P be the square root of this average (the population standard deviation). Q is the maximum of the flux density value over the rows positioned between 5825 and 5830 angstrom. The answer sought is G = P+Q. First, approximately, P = 0.104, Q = 13.88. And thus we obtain 14.0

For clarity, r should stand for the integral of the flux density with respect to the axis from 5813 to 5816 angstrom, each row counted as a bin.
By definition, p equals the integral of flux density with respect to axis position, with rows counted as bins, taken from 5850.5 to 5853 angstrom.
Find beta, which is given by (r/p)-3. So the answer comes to -1.82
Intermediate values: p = 32.3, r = 38.0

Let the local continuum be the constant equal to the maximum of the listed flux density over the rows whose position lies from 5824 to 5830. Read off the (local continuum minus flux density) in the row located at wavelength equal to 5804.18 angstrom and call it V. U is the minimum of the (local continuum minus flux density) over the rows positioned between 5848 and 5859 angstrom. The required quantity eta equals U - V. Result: -0.4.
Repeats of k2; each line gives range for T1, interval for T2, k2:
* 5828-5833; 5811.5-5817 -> 0.78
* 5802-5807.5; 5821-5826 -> 1.02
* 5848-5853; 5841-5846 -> 0.63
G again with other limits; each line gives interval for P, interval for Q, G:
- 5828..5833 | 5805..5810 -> 13.6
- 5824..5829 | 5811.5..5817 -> 13.0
